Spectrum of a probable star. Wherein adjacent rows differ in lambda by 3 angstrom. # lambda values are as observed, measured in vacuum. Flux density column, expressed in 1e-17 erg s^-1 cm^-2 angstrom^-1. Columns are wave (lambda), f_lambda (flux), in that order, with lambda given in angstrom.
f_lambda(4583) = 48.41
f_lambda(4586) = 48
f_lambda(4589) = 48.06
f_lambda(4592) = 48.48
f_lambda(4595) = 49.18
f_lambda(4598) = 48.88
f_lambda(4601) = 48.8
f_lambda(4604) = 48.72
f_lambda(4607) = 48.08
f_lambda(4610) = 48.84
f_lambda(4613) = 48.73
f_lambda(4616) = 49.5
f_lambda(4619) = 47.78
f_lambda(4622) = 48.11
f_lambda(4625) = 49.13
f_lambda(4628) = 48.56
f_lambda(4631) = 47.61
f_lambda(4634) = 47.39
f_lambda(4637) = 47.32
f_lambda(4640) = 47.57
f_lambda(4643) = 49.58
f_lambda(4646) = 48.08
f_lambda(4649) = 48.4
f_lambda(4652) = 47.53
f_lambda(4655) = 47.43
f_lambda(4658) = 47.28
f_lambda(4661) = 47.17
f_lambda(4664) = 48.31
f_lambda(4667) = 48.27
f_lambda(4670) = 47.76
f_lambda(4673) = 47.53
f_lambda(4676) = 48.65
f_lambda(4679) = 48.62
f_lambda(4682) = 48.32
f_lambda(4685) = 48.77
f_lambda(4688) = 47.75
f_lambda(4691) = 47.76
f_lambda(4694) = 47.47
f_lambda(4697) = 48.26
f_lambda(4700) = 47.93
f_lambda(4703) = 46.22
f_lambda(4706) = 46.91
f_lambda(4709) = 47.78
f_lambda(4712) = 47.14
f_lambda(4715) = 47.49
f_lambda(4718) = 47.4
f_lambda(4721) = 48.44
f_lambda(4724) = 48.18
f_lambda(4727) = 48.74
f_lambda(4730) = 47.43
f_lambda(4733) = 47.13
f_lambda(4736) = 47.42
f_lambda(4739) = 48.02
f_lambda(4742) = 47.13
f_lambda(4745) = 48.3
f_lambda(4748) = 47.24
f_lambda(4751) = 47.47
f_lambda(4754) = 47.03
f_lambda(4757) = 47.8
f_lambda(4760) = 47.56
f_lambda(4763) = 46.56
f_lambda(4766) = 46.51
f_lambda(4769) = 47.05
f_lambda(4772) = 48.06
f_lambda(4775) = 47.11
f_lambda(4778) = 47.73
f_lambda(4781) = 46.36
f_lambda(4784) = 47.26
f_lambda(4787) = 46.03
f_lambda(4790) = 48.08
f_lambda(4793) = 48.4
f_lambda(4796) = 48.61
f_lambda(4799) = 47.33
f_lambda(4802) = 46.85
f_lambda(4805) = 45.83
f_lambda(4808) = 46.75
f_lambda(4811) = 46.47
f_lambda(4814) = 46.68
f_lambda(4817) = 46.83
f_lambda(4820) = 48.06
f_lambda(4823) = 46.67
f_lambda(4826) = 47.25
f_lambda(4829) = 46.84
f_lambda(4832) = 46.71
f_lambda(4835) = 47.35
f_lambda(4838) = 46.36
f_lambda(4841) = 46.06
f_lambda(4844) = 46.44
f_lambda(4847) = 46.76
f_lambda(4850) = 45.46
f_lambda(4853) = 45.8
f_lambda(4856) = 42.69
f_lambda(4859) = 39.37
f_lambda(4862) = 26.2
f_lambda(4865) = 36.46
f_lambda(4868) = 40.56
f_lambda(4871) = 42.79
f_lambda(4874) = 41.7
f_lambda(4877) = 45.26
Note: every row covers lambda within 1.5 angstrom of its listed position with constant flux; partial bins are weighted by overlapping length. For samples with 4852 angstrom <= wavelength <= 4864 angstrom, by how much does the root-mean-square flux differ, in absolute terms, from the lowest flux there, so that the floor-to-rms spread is 13.0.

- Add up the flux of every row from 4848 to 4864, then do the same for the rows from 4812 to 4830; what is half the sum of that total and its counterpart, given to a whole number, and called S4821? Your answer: 241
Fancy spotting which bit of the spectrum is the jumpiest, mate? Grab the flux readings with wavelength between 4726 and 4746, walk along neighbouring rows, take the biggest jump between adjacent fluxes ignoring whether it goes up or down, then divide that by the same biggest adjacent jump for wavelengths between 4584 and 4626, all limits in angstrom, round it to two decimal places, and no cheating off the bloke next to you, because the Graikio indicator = 0.76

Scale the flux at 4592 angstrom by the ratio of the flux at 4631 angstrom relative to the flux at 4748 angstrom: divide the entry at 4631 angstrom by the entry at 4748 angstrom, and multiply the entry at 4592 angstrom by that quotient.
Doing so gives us 48.9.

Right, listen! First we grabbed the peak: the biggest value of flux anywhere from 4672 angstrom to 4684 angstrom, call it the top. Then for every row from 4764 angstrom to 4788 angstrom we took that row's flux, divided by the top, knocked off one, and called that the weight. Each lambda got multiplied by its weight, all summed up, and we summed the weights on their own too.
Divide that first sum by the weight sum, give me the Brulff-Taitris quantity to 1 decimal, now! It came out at 4777.3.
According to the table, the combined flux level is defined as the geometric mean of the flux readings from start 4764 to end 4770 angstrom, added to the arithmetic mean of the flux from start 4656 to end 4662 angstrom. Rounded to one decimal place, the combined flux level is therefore 94.0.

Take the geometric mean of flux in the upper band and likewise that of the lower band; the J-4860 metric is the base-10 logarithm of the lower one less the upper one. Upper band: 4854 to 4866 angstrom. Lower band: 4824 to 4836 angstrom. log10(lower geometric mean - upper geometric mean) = 1.1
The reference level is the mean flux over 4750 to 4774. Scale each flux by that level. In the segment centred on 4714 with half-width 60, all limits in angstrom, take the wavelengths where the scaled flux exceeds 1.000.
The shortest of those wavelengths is 4655 angstrom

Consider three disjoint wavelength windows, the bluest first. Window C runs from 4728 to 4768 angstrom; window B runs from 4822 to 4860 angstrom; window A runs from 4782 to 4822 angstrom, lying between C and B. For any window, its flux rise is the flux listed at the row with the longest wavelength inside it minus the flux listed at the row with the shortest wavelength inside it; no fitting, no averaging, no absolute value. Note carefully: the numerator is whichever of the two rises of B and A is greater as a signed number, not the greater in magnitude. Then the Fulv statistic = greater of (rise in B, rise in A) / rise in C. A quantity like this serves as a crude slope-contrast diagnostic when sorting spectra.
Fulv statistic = -0.9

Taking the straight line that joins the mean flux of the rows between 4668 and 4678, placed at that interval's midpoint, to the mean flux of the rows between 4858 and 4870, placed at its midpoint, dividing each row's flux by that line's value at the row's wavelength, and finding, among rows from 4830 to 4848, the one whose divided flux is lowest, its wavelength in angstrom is 4832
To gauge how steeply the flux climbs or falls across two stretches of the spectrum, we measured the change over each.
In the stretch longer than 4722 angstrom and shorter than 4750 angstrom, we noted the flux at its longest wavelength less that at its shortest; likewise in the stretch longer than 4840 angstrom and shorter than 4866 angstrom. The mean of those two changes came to -5.27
